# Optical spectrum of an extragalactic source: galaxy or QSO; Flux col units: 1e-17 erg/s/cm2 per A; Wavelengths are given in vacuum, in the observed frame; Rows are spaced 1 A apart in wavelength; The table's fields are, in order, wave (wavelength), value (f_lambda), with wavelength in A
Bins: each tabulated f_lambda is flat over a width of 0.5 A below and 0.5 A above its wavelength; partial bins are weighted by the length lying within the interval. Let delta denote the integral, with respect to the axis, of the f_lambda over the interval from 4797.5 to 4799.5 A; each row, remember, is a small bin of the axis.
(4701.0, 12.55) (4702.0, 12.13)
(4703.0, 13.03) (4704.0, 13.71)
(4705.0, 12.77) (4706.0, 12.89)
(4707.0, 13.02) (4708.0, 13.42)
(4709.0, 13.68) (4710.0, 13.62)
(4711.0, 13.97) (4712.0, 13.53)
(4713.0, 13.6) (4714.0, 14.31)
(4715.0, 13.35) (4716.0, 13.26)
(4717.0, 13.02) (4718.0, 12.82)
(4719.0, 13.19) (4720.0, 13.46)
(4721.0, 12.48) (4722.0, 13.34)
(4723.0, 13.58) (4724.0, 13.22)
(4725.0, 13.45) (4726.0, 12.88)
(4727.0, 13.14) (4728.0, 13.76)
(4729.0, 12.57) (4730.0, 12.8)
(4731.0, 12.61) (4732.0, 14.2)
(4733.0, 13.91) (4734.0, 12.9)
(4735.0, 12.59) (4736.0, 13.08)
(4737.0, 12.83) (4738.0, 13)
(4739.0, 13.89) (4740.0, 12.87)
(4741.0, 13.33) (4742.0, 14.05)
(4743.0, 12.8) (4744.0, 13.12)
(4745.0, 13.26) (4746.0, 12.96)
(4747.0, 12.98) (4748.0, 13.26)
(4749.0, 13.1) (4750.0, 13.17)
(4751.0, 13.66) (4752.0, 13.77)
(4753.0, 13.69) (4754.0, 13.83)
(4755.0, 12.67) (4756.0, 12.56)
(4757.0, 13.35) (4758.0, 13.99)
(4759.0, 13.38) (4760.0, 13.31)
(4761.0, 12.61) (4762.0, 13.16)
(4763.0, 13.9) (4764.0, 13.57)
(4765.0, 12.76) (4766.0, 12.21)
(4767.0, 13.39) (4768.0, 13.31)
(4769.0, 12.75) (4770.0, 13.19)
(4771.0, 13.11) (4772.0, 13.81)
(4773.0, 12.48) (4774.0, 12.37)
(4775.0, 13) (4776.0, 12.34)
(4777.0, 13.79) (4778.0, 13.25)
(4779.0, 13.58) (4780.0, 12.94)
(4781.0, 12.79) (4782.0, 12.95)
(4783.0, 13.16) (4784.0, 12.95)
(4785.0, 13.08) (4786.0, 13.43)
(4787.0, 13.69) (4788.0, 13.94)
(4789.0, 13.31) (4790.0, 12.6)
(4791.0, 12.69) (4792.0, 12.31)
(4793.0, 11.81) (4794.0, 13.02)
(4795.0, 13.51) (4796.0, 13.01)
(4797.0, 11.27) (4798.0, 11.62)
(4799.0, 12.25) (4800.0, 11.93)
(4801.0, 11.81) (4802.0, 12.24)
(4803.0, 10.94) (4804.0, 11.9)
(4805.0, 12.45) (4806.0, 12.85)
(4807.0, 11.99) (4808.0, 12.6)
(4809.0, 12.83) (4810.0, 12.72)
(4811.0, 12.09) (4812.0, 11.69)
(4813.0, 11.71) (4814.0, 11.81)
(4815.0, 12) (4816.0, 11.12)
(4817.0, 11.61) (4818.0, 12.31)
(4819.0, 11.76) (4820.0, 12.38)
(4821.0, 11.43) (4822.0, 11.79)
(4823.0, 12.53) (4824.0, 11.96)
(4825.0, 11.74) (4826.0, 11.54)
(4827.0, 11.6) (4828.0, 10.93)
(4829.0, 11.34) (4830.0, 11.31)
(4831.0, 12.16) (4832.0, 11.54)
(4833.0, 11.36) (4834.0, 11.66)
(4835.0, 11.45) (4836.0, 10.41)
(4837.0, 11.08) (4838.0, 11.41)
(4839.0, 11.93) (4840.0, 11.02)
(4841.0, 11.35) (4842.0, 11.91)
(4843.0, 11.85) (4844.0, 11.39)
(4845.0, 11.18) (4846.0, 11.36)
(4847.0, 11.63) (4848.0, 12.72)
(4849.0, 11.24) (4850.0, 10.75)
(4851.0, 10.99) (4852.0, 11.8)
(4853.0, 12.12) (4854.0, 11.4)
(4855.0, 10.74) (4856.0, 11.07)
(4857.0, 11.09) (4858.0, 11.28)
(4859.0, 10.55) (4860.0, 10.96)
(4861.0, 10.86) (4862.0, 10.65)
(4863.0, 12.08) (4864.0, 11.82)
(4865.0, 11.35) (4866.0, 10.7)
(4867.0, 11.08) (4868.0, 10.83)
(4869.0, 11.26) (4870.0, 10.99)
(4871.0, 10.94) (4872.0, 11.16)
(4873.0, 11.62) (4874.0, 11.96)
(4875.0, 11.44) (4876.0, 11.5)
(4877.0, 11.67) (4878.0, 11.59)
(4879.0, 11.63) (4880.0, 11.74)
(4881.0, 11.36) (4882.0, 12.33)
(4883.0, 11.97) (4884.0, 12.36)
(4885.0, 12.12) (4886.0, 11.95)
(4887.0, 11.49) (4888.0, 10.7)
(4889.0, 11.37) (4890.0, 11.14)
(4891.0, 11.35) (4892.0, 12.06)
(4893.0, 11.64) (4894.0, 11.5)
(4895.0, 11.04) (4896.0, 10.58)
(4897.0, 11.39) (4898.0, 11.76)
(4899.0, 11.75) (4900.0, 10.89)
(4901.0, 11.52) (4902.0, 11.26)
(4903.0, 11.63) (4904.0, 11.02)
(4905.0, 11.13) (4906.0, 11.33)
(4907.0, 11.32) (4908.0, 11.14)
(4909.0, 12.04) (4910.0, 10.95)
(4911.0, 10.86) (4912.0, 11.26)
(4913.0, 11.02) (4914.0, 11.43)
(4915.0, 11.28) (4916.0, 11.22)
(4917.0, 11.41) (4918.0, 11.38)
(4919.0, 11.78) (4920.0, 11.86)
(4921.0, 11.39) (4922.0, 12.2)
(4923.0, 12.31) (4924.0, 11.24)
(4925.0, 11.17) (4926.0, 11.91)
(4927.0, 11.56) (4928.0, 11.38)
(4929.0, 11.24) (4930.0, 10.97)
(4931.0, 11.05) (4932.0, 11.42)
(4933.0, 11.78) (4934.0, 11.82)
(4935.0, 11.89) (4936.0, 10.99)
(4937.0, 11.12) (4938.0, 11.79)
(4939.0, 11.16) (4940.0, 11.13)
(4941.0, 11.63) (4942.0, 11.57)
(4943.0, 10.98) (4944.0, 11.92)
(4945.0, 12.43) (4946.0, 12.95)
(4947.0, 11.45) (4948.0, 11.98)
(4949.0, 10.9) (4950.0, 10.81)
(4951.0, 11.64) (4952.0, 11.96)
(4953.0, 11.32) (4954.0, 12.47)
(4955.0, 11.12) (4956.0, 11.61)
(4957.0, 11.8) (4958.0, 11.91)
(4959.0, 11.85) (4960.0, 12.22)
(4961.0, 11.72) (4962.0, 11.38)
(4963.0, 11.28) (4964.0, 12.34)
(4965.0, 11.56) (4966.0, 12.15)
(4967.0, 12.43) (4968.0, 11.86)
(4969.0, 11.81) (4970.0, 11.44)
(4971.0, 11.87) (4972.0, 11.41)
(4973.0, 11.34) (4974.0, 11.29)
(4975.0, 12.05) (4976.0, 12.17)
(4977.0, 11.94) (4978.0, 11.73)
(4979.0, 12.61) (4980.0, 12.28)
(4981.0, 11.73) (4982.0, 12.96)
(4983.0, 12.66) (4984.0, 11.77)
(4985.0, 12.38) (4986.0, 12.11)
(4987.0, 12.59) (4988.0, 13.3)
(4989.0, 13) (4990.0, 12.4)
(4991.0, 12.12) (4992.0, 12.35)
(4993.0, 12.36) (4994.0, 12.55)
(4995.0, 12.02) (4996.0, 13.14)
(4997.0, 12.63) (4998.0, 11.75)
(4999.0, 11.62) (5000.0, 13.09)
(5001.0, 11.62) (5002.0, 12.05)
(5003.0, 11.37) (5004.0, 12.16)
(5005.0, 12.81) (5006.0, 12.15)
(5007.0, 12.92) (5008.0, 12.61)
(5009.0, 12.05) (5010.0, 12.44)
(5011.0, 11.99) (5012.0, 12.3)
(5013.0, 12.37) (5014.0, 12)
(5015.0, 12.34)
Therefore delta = 23.9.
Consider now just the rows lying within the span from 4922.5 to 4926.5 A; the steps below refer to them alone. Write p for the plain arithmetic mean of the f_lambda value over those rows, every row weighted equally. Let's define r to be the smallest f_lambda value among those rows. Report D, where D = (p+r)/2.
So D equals 11.4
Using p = 11.7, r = 11.17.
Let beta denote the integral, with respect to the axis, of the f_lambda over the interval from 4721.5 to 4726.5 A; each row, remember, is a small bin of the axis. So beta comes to 66.5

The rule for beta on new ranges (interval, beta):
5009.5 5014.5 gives 61.1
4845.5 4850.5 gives 57.7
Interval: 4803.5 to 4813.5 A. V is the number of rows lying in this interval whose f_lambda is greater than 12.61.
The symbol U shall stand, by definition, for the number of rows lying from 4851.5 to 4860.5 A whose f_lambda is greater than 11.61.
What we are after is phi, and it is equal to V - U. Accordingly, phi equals 1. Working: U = 2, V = 3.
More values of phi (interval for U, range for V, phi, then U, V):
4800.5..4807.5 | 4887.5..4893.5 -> -6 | 6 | 0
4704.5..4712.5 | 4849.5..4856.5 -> -8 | 8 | 0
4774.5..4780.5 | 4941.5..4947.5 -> -5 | 6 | 1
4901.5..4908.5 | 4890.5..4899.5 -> -1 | 1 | 0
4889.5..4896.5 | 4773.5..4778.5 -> 1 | 2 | 3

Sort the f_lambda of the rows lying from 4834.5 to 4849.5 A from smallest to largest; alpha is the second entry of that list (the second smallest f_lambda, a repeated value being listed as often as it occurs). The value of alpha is 11.02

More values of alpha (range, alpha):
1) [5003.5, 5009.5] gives 12.15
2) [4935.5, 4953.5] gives 10.9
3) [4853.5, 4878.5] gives 10.65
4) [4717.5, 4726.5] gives 12.82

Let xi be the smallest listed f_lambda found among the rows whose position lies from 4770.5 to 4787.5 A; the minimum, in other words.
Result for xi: 12.34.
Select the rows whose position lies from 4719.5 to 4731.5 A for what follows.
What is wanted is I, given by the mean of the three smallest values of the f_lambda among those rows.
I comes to 12.6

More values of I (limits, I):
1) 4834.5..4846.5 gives 10.8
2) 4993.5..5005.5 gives 11.5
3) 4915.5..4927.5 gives 11.2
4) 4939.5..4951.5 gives 10.9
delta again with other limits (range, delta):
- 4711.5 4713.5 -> 27.1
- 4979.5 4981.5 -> 24.0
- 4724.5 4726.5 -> 26.3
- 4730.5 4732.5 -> 26.8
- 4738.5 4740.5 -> 26.8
